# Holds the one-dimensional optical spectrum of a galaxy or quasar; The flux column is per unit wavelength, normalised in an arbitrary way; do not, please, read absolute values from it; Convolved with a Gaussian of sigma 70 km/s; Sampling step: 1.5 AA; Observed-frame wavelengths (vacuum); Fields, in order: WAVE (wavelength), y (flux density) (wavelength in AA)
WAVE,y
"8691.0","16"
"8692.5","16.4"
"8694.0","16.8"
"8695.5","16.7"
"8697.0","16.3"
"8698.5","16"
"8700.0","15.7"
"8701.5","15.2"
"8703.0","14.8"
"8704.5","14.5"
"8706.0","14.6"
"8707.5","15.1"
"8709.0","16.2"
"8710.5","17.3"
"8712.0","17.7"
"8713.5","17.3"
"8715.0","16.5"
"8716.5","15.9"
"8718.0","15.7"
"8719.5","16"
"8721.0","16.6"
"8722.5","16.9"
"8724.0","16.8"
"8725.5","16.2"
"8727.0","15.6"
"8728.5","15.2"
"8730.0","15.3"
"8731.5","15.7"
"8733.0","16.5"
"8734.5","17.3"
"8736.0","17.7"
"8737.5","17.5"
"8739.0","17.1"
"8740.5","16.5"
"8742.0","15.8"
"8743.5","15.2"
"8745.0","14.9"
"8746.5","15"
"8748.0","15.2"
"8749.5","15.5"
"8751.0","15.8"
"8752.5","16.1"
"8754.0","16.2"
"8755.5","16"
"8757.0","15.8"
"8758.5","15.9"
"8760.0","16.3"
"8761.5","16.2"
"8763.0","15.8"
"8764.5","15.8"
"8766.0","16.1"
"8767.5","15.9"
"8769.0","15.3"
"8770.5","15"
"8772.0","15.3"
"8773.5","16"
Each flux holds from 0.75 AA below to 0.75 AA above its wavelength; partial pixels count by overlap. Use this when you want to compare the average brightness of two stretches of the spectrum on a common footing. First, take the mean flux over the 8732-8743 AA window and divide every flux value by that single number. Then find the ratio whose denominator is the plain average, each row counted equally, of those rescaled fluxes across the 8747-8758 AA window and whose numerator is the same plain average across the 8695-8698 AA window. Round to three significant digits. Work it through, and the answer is 1.04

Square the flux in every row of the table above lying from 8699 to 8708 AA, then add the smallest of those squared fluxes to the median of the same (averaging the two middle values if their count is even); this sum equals 434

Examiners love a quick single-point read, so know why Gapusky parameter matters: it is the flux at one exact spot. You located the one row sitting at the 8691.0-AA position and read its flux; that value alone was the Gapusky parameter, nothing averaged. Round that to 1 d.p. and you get 16.0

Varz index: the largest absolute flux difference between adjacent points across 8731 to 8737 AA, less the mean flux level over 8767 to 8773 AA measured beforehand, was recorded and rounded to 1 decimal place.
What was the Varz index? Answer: -14.6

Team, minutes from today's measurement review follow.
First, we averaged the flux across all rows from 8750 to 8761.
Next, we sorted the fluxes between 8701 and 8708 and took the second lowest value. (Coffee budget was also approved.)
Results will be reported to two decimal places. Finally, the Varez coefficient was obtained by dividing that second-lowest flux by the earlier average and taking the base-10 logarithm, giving -0.04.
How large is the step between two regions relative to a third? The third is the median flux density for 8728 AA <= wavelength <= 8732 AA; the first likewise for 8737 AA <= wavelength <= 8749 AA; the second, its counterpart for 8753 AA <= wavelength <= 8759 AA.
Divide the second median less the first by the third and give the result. 0.03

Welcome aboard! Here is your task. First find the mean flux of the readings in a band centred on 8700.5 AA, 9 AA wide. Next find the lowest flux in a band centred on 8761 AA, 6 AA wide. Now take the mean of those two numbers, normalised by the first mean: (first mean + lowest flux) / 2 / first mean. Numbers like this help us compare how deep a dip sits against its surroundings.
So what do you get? 1.01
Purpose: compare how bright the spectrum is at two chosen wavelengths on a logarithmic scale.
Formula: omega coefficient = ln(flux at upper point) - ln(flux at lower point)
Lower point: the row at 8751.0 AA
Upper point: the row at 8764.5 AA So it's 0.000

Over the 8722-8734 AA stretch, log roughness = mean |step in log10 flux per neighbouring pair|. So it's 0.012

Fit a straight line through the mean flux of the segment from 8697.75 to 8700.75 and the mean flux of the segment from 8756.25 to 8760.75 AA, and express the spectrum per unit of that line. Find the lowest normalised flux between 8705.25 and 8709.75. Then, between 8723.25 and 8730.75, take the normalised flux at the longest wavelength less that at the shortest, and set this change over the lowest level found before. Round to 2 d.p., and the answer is -0.10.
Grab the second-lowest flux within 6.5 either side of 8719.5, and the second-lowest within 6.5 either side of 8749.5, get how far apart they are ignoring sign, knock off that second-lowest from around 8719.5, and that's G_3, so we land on -15.0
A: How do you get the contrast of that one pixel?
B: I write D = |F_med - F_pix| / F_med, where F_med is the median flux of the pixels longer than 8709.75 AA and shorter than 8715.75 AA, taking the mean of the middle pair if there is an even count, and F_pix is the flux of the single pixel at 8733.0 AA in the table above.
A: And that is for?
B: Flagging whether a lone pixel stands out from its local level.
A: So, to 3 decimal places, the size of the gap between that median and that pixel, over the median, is 0.046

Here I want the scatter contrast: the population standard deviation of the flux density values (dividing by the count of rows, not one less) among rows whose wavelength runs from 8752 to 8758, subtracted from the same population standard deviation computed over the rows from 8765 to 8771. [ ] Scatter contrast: 0.30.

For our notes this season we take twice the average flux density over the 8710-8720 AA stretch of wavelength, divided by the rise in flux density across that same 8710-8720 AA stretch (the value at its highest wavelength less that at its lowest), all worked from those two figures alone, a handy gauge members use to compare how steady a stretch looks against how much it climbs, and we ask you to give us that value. -26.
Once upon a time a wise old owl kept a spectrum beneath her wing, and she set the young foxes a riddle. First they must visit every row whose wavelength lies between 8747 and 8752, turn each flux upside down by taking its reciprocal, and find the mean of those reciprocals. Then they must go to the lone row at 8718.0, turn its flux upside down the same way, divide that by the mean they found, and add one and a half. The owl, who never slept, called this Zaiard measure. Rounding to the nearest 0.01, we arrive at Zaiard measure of 2.49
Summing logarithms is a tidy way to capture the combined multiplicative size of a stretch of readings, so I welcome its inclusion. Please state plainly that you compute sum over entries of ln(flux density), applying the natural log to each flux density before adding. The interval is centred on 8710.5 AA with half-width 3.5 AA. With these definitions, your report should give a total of 14.1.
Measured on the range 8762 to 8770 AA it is 13.8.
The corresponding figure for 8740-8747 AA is 13.7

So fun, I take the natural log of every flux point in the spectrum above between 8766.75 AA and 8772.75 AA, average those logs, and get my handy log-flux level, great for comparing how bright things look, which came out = 2.73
